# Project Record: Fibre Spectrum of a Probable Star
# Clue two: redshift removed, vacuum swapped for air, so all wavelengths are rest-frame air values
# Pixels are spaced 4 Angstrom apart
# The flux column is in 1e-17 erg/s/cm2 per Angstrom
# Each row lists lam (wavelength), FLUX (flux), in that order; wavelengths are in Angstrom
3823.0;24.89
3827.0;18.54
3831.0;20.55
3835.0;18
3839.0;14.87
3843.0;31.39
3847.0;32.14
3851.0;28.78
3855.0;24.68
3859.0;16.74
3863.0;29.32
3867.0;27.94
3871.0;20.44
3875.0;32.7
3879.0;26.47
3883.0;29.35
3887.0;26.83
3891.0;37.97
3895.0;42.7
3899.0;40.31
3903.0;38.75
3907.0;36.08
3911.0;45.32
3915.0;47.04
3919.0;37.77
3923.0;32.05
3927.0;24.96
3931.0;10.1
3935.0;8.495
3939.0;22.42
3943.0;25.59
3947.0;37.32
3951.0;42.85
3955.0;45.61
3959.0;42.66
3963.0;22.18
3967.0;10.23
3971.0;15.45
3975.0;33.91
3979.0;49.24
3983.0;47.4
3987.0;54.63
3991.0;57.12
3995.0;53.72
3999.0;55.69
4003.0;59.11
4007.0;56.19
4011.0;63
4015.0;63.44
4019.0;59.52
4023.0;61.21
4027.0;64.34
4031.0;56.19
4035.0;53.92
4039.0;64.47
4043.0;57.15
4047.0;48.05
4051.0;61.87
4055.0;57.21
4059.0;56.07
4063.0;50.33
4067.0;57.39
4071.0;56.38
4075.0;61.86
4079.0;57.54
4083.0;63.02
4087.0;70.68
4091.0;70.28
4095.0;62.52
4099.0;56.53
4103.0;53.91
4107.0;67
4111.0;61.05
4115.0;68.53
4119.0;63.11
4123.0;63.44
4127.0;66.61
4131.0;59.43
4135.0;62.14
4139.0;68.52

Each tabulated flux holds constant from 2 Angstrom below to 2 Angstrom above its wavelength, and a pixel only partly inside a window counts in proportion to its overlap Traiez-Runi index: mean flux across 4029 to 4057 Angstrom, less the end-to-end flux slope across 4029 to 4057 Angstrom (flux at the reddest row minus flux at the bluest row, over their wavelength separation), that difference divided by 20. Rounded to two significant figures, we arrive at 2.8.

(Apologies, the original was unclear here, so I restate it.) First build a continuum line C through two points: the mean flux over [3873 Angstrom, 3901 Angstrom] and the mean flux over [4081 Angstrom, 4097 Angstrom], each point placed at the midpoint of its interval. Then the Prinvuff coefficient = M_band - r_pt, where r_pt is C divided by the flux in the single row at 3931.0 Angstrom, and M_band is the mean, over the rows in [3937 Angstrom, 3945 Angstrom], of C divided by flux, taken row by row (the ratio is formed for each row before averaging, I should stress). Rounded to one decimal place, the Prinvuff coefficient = -2.3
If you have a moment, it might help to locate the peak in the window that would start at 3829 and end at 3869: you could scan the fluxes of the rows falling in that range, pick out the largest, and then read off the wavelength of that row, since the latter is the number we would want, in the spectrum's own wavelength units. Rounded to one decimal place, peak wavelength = 3847.0 Angstrom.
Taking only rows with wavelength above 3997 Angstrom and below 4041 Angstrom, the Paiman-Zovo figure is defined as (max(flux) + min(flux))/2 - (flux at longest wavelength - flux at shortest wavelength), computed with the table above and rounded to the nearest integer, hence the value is 50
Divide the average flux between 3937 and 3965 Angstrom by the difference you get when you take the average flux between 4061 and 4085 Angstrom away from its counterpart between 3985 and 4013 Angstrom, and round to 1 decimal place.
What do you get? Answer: -49.6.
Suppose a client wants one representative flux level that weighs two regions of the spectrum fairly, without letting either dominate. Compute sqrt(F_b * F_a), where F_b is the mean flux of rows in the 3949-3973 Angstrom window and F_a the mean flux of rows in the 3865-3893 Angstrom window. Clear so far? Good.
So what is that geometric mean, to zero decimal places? 29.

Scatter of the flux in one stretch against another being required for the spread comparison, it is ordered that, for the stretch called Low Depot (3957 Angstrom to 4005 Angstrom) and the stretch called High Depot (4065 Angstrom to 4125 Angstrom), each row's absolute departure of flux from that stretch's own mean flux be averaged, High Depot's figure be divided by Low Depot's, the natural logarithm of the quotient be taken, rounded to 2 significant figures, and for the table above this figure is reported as -1.2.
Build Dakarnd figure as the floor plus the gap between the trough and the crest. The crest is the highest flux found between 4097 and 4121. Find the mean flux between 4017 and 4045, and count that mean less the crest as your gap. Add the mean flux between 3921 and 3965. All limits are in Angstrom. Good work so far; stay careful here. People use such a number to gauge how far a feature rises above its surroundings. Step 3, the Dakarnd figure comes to 20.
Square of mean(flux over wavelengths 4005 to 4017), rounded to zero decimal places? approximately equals 3706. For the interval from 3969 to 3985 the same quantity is 1332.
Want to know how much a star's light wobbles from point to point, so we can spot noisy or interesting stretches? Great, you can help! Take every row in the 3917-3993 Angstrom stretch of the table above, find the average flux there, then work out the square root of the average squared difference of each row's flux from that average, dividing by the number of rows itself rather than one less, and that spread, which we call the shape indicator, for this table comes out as 15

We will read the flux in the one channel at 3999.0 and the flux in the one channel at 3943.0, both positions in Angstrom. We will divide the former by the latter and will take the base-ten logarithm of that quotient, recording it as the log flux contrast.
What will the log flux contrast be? 0.34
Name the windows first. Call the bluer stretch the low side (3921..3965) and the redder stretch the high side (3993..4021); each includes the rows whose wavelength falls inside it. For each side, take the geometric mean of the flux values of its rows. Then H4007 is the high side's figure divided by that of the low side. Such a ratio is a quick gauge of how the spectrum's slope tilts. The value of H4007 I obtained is 2.31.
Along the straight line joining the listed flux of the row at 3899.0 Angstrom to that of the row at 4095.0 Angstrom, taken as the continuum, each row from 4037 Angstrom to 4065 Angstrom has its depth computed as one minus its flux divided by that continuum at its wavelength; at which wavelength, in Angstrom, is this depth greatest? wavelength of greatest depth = 4047.0 Angstrom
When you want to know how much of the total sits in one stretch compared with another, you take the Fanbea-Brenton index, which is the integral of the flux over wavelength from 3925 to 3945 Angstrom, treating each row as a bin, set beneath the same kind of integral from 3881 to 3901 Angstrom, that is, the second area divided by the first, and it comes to 1.93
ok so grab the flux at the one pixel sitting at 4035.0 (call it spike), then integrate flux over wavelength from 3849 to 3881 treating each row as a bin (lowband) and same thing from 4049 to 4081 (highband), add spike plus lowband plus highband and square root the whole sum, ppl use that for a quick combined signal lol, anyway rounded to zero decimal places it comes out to 52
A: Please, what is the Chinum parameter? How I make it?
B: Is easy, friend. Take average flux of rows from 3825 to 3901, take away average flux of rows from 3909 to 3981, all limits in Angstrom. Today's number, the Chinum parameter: -3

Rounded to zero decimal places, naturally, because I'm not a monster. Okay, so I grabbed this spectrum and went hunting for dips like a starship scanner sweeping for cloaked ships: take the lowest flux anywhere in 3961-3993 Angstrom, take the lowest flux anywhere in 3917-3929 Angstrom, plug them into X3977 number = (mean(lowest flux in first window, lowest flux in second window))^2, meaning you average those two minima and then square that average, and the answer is 310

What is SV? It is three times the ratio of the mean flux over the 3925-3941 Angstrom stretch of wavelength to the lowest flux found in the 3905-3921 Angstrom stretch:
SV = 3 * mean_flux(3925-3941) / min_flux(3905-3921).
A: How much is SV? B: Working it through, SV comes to 1.4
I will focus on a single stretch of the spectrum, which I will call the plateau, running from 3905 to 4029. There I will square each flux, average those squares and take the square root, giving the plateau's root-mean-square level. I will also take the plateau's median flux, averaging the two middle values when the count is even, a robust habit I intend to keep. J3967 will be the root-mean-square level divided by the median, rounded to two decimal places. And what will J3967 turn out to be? 0.99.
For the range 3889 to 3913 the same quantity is 1.02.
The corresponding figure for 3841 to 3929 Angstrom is 1.05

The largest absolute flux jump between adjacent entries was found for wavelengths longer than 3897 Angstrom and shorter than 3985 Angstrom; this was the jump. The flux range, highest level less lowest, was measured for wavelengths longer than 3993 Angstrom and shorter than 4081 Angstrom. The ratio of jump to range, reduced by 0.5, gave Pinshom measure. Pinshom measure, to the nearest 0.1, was 0.7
